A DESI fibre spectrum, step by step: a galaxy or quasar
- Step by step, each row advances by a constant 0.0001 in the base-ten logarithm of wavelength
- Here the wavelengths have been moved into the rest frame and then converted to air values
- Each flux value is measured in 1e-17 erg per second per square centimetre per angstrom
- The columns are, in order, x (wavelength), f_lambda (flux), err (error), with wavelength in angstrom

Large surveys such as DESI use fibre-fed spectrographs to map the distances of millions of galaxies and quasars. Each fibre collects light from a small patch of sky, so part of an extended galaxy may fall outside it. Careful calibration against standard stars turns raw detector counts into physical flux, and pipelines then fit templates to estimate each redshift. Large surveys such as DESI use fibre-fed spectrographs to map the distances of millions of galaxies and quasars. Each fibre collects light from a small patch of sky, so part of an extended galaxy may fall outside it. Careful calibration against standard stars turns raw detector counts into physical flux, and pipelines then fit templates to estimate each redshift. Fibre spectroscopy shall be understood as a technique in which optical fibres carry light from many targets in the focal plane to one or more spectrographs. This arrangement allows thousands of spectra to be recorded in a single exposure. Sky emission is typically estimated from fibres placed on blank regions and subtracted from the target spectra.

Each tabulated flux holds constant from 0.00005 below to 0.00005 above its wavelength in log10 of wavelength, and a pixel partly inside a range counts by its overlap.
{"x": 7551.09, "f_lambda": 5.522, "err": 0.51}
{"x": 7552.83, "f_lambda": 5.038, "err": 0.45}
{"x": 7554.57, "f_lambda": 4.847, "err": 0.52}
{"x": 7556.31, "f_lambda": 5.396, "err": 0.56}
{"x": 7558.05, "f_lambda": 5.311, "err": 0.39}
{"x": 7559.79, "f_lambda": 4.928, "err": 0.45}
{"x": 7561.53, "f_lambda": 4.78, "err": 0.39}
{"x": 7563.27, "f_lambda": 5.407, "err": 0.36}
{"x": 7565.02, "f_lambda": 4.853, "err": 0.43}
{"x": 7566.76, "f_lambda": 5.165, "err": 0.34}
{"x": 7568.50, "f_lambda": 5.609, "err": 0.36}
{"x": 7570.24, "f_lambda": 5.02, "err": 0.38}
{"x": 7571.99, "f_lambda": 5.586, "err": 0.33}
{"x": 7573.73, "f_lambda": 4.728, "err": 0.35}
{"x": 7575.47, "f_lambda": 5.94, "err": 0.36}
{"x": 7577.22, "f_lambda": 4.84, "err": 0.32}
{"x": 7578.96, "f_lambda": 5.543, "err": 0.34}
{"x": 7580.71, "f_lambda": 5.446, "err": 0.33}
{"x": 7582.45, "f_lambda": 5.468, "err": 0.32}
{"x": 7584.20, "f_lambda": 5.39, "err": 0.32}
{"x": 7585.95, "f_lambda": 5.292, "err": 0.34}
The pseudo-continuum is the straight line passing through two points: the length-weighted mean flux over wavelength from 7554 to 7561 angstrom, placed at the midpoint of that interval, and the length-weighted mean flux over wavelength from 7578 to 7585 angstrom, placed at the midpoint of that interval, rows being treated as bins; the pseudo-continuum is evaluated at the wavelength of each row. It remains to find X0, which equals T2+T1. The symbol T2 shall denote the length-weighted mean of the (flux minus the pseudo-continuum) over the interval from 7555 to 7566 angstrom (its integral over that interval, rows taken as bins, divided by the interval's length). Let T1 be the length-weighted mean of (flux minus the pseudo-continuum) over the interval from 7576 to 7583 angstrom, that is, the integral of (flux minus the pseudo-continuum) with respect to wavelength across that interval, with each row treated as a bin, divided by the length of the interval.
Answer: -0.14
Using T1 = -0.08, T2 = -0.06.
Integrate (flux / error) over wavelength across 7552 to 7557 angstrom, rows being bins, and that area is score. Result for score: 50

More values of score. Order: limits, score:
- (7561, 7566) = 65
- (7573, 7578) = 75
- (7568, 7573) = 76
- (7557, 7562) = 61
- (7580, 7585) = 84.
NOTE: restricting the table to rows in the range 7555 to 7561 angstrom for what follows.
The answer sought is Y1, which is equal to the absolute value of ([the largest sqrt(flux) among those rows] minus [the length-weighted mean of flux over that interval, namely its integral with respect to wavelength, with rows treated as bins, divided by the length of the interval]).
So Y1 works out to 2.84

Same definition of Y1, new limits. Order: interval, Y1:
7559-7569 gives 2.74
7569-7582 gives 2.88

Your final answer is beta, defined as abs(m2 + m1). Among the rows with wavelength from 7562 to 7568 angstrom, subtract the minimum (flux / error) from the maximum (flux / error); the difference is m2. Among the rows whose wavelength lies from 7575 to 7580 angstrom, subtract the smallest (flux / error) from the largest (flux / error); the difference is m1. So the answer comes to 5.3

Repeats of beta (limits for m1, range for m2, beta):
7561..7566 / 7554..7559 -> 8.0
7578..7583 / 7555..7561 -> 4.8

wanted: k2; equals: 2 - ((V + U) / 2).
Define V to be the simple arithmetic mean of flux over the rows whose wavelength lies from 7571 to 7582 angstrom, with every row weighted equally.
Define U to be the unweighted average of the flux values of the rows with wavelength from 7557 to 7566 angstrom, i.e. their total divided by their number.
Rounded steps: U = 5.06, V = 5.35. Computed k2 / -3.20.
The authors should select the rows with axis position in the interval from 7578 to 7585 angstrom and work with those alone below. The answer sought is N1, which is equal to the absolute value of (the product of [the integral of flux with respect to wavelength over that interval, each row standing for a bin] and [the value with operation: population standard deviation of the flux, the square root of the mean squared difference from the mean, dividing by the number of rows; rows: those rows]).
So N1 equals 2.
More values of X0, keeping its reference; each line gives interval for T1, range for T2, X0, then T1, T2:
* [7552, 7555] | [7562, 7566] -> -0.22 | -0.11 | -0.11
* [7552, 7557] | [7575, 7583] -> 0.01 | 0.01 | 0.00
